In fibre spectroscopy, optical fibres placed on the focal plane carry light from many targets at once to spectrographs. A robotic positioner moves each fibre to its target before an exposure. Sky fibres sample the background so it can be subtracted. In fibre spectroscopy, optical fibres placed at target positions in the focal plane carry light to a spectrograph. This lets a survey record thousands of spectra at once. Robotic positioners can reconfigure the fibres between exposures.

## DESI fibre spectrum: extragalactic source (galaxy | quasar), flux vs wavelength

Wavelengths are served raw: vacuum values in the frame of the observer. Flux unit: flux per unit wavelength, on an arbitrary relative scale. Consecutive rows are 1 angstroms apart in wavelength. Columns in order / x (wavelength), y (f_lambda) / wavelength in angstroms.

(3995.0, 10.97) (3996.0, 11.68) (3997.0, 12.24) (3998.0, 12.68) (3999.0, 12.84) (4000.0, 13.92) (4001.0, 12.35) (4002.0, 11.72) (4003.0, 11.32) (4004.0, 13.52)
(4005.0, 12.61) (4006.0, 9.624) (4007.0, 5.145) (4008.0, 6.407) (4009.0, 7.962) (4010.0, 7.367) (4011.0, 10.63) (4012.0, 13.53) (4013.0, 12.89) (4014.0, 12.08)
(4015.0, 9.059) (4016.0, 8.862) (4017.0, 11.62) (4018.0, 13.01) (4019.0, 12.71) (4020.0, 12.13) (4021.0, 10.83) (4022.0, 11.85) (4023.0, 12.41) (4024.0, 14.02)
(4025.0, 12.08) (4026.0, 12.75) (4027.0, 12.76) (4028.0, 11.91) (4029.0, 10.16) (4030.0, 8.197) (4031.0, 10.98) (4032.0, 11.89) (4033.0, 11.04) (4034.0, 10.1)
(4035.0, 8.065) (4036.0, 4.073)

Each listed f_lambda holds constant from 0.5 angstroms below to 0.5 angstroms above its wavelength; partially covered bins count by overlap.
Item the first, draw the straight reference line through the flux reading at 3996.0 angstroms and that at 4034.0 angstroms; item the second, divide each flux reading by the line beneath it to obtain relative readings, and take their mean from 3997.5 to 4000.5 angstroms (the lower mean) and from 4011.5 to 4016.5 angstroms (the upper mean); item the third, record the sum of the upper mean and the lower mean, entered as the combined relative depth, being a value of 2.17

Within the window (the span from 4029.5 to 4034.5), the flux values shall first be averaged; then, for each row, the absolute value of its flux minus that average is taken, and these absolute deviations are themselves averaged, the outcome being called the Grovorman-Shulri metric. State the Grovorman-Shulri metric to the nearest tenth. 1.0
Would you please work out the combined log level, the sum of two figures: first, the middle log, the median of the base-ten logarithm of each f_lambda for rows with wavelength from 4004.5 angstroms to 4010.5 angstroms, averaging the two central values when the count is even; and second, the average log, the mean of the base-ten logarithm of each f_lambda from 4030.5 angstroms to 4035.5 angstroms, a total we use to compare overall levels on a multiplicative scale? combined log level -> 1.90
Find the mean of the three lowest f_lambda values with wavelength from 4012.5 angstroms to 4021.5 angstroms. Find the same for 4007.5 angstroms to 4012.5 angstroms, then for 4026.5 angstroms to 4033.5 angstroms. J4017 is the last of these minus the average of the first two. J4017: 1.4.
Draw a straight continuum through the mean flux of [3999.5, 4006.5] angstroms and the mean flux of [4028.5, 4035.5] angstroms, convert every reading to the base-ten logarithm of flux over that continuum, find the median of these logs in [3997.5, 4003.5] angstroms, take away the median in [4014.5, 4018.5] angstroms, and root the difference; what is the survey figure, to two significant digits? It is 0.21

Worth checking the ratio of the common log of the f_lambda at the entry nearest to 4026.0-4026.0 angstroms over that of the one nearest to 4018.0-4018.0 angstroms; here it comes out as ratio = 0.99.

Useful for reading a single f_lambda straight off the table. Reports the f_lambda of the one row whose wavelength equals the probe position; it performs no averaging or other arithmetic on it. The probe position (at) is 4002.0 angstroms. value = 11.72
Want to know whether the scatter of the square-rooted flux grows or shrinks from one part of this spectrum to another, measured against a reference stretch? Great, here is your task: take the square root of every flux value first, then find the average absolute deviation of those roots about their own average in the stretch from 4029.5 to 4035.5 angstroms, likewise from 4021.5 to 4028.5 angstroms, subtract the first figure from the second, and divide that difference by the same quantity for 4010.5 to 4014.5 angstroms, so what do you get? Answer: -1.0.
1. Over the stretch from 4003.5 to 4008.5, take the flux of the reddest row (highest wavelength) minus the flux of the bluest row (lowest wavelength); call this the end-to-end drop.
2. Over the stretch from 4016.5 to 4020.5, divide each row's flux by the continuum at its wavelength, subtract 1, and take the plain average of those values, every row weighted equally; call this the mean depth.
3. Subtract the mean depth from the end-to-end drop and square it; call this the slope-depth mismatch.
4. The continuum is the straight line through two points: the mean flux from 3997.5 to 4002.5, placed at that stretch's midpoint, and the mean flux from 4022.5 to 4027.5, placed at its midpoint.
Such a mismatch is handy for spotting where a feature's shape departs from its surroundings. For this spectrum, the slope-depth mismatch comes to 50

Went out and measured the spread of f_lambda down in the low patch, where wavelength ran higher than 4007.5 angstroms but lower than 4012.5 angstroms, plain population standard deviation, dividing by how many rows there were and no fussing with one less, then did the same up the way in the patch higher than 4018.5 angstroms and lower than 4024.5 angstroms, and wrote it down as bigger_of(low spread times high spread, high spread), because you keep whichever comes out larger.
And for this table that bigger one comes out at 2.48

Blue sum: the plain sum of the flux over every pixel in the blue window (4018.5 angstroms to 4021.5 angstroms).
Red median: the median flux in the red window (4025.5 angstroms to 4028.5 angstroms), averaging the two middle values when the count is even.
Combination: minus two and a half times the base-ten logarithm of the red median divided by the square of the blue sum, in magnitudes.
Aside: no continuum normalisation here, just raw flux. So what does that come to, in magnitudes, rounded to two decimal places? 5.00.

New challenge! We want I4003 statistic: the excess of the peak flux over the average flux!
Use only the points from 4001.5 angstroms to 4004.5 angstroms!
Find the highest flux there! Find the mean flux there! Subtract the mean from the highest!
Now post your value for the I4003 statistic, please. 1.3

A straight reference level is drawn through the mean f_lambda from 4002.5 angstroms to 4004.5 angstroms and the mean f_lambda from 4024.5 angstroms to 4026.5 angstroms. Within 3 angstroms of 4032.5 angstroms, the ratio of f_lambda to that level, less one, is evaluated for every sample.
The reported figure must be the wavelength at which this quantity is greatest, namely 4032.0 angstroms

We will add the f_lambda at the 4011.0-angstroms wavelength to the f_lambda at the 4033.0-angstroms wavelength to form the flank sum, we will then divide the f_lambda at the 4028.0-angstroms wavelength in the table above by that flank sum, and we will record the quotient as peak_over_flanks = 0.55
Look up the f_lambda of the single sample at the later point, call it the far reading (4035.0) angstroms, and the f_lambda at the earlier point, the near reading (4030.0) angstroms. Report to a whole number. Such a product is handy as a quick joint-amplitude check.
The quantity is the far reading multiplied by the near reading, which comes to 66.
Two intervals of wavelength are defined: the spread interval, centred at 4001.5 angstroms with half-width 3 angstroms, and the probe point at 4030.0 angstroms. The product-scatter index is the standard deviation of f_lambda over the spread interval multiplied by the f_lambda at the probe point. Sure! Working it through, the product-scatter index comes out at 8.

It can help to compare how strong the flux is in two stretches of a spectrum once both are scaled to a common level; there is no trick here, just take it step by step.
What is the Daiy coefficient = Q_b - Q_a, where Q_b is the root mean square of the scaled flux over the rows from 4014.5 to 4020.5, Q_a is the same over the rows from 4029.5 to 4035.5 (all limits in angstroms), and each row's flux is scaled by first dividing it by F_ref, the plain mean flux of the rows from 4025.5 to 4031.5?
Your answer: 0.11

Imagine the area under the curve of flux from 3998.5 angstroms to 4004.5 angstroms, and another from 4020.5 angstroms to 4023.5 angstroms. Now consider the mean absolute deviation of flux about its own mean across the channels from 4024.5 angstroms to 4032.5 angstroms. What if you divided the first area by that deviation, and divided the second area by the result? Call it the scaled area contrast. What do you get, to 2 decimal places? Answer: 0.54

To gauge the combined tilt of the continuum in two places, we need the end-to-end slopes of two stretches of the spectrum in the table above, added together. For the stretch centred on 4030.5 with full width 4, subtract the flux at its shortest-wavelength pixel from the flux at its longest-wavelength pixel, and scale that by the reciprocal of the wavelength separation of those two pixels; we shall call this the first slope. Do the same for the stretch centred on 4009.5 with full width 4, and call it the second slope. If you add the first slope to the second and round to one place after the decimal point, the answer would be 2.0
